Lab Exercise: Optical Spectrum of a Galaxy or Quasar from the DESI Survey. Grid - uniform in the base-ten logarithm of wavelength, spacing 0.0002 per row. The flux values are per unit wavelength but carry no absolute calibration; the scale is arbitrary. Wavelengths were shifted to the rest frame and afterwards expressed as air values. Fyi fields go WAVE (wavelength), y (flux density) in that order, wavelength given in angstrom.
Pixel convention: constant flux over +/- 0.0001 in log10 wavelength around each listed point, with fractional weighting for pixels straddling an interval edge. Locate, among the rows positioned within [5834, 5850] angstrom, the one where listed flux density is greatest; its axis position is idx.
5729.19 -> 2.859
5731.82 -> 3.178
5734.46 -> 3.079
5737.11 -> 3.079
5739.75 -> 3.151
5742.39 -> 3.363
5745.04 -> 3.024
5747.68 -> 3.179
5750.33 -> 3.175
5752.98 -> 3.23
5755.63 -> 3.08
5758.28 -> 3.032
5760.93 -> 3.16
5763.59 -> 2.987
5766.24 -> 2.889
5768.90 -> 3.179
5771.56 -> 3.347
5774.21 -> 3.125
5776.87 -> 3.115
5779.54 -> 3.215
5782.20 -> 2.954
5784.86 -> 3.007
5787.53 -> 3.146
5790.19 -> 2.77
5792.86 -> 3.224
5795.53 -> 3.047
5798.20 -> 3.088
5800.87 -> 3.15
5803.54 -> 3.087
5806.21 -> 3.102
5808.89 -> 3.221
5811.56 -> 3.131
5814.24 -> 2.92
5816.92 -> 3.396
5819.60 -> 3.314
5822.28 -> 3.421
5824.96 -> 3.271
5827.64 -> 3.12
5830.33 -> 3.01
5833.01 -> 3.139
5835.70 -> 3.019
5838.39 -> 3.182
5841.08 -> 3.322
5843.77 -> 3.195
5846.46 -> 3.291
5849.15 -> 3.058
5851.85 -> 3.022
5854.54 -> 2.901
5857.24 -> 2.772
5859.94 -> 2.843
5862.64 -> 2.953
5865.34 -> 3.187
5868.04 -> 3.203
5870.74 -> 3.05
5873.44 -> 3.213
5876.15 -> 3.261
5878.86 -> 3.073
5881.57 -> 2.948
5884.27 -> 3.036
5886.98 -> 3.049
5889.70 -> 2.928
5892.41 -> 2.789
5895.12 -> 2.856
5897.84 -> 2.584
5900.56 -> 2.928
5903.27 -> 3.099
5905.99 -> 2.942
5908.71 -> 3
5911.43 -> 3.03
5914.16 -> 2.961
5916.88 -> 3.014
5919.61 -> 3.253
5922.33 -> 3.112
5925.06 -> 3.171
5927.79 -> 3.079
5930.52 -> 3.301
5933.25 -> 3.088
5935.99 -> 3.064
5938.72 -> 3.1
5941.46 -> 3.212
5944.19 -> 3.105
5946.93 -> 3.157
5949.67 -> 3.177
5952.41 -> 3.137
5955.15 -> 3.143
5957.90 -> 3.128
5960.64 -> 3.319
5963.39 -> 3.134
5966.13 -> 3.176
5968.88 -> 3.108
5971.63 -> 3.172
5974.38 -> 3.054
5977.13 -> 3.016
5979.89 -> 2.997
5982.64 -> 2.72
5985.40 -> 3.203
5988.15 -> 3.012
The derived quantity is 5841.08 angstrom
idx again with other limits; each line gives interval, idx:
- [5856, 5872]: 5868.04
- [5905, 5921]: 5919.61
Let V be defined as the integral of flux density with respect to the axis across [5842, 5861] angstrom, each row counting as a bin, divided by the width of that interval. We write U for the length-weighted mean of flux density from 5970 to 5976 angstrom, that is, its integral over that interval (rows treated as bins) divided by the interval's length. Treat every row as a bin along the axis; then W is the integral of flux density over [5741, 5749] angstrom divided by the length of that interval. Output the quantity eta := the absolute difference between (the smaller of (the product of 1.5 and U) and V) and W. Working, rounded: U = 3.110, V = 3.02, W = 3.19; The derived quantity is 0.17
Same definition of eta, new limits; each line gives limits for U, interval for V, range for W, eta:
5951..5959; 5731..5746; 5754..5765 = 0.08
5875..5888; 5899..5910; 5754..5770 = 0.07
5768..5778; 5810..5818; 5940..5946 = 0.01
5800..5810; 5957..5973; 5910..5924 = 0.10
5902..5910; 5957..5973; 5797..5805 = 0.06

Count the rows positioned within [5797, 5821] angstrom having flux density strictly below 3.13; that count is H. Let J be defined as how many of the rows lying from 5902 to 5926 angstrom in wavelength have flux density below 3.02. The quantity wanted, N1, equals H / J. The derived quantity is 1.0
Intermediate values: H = 4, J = 4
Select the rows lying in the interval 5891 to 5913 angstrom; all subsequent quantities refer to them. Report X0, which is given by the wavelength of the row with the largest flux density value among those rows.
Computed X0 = 5903.27 angstrom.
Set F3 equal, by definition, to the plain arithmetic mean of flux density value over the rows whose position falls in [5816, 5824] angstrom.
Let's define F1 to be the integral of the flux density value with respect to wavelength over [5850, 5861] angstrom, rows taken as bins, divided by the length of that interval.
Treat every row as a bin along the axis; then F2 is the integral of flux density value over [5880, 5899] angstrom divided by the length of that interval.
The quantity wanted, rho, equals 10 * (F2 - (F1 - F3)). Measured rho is 33.7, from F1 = 2.89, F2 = 2.89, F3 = 3.38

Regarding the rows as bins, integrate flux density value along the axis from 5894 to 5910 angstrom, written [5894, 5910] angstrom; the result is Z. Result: 46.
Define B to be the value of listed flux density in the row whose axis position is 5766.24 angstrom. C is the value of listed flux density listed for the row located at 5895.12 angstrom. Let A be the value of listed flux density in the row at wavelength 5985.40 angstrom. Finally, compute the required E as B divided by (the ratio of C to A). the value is 3.24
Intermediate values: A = 3.203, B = 2.889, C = 2.856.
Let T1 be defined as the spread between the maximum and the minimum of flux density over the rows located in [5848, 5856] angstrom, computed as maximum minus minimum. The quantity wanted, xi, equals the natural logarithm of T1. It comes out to -1.85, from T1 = 0.16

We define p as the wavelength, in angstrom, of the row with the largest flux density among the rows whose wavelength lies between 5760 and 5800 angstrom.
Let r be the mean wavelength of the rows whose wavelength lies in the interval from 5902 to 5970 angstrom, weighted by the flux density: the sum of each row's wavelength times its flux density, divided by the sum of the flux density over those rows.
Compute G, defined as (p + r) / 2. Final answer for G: 5853.9 angstrom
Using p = 5771.56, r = 5936.3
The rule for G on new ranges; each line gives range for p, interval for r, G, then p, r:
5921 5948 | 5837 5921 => 5904.5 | 5930.52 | 5878.5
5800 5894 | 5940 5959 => 5886.0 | 5822.28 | 5949.6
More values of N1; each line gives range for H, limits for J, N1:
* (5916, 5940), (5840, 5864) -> 1.5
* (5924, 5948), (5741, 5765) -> 5.0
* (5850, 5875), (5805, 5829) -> 6.0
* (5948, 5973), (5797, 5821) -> 2.0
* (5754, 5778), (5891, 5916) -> 0.9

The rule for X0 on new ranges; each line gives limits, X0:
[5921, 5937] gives 5930.52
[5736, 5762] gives 5742.39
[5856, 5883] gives 5876.15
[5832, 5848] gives 5841.08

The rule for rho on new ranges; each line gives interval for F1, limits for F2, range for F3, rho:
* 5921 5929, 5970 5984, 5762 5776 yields 29.8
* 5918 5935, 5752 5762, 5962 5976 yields 30.9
